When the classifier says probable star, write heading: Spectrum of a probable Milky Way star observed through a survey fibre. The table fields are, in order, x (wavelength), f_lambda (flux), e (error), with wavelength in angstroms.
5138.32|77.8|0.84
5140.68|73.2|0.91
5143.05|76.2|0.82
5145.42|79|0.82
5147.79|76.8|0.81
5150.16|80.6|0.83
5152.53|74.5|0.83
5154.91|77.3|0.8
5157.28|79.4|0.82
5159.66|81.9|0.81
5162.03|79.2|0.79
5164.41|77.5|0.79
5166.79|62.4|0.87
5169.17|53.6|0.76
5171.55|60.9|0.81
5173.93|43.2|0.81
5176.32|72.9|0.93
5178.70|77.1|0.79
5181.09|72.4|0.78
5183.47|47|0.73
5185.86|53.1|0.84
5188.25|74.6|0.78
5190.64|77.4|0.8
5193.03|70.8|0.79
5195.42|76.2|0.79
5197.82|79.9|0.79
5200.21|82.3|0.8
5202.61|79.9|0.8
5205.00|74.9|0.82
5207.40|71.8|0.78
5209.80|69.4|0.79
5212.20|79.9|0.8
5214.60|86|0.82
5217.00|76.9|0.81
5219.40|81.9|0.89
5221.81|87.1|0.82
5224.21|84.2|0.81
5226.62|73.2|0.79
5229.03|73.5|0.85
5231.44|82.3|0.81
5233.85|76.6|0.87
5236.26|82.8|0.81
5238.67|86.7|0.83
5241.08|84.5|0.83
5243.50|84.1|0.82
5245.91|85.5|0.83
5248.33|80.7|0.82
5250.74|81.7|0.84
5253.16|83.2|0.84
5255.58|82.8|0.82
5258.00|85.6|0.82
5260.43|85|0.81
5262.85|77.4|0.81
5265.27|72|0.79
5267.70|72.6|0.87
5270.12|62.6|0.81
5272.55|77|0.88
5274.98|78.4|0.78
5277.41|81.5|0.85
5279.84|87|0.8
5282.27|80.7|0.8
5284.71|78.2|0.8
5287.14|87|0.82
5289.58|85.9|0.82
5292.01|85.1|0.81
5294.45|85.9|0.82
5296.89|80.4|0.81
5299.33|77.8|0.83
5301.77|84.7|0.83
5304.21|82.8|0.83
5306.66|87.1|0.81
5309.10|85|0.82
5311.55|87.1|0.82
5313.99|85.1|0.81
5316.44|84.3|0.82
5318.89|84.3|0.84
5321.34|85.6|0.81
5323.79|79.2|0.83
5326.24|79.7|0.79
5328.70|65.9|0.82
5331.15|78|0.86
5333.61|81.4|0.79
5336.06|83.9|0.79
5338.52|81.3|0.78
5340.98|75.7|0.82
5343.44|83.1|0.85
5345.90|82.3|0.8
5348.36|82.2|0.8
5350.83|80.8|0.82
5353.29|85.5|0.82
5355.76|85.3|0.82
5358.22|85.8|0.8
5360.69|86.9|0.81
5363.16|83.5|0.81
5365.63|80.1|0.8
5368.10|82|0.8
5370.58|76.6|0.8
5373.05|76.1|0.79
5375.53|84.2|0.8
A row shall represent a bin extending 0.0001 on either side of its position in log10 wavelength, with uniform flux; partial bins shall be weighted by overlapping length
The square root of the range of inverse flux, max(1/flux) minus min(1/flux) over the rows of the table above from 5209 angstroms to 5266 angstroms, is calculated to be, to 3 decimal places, 0.054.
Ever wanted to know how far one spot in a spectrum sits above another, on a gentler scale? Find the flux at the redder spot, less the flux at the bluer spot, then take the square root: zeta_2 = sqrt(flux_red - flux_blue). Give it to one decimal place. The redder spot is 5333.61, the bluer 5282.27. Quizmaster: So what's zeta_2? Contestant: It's 0.8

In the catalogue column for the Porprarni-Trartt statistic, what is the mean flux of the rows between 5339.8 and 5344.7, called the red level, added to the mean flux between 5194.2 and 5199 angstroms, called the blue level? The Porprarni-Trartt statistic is 157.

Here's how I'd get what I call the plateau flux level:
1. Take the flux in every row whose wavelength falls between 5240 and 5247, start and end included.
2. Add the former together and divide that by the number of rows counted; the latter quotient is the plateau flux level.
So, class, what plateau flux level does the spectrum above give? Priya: 84.7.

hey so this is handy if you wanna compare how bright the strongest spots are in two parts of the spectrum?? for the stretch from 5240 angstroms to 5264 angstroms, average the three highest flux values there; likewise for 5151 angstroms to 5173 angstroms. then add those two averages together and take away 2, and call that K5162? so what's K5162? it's 164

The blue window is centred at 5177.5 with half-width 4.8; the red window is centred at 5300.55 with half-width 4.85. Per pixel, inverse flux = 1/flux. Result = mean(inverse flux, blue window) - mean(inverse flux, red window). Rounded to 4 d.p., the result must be 0.0036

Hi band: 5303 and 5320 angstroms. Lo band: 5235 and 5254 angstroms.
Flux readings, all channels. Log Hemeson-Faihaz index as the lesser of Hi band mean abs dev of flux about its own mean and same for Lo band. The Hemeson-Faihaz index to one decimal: 1.1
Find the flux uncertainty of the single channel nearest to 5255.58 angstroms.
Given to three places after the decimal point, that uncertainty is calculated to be 0.820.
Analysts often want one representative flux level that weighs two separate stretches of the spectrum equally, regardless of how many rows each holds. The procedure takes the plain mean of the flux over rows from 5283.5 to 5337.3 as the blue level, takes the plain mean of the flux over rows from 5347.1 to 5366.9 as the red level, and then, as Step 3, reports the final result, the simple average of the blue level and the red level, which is 83.1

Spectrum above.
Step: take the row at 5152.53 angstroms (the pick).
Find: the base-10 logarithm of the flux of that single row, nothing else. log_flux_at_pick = 1.87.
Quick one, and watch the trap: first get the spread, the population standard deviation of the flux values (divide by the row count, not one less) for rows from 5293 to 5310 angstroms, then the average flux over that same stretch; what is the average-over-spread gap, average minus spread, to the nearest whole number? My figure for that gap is 80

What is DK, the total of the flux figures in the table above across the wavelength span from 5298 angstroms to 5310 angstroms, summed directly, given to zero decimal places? 417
